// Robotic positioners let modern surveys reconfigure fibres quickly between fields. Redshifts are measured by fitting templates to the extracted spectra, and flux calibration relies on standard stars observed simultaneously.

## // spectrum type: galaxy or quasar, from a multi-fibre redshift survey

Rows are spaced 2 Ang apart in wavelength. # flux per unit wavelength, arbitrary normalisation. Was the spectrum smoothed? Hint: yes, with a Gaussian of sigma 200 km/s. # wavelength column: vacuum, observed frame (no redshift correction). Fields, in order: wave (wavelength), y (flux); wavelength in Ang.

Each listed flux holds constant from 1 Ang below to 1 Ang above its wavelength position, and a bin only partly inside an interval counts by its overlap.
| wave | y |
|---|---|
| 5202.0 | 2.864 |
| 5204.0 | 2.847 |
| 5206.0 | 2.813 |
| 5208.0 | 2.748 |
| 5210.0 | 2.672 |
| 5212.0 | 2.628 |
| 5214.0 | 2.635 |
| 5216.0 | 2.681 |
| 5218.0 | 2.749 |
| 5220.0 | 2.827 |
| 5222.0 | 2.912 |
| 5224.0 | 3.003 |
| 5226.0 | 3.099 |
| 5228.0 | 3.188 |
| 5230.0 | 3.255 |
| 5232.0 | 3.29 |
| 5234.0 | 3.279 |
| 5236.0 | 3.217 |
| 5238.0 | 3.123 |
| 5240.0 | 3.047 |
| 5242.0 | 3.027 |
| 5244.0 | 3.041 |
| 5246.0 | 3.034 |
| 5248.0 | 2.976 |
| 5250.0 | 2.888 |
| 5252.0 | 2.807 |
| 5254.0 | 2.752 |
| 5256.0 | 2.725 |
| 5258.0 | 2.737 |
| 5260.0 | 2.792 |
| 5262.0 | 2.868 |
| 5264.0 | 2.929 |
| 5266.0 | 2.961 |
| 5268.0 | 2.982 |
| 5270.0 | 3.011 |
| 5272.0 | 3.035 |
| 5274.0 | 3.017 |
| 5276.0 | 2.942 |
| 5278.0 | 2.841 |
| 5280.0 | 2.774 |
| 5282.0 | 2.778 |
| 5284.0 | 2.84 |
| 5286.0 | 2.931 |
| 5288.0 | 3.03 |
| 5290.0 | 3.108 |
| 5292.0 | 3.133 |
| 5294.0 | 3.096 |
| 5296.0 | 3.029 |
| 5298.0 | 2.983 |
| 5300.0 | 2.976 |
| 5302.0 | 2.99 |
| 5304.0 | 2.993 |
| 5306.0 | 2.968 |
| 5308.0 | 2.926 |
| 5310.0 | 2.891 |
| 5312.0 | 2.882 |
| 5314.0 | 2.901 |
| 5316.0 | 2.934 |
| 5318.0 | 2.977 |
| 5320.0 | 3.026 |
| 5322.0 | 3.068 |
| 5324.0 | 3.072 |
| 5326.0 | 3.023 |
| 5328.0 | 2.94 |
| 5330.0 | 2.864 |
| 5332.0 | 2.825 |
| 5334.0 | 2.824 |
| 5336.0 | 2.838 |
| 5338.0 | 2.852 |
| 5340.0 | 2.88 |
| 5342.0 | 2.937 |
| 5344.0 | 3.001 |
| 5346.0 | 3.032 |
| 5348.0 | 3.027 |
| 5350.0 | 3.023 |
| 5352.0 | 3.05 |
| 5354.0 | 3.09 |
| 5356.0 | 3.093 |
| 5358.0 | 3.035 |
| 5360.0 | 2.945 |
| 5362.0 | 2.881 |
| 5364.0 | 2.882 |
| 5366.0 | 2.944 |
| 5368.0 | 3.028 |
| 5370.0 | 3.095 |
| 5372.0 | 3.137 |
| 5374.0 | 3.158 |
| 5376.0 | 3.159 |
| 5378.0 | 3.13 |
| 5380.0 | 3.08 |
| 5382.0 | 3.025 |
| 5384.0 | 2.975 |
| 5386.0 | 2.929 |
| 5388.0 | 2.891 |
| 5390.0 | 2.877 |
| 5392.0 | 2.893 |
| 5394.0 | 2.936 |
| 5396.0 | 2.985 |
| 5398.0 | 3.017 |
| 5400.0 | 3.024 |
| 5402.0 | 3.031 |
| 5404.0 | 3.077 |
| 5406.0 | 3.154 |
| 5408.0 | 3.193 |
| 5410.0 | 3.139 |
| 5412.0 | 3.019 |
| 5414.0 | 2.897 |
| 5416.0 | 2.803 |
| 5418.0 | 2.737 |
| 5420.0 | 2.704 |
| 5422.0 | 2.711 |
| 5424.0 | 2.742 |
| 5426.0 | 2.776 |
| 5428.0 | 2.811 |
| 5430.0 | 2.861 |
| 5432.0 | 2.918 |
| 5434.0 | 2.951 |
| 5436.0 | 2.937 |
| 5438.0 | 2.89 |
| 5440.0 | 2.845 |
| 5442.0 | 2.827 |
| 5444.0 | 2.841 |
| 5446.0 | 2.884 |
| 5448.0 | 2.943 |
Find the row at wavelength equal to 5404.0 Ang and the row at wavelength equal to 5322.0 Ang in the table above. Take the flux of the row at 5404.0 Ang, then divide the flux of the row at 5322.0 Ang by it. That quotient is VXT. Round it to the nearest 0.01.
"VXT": 1.00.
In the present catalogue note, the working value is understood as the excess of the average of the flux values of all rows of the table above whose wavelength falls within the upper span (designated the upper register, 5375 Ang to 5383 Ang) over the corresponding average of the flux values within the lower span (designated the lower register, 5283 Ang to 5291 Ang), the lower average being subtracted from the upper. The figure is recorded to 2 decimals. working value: 0.12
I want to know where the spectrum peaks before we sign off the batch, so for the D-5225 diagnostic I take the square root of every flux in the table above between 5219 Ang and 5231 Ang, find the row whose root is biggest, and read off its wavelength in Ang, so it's 5230.0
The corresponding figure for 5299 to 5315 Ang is 5304.0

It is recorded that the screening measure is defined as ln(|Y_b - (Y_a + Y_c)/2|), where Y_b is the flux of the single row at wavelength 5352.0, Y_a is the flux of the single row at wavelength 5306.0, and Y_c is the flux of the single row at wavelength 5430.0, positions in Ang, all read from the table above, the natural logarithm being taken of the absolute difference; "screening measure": -2.0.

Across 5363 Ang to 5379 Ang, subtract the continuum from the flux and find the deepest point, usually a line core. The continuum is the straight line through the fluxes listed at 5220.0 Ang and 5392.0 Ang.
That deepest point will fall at 5364.0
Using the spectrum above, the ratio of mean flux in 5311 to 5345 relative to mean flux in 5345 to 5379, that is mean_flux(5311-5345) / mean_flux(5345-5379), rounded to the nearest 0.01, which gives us 0.96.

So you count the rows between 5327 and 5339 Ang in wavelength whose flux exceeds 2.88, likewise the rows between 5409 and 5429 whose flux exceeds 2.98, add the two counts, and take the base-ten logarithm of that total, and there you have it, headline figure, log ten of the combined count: 0.48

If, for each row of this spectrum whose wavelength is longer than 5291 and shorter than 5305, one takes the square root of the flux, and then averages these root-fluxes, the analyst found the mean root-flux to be 1.74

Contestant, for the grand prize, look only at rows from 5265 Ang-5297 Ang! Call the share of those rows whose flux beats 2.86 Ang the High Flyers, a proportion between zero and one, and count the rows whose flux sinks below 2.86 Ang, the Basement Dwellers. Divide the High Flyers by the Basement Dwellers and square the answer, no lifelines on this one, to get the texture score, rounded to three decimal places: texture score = 0.035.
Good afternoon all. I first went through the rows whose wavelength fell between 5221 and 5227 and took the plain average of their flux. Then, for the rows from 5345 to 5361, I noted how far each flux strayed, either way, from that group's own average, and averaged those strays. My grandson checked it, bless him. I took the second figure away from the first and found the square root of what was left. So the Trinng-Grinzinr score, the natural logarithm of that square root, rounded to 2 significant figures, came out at 0.54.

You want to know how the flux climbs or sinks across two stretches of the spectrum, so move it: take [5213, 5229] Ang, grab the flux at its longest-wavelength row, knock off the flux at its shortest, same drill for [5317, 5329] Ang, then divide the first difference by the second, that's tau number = -14.9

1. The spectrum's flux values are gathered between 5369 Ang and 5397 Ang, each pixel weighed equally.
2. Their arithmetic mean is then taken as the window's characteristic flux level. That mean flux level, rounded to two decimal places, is 3.02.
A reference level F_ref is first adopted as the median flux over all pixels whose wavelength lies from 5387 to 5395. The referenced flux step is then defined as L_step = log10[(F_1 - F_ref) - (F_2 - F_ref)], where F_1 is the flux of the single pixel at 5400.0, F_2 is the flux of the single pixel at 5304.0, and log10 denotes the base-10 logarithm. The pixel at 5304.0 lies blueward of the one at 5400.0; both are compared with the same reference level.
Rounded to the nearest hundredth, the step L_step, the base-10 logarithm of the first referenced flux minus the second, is -1.51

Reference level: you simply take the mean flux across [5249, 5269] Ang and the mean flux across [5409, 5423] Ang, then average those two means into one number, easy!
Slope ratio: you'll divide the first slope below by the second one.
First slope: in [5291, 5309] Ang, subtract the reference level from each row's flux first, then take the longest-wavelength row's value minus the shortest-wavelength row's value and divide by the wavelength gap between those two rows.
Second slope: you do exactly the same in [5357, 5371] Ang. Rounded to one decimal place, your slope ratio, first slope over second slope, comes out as -2.6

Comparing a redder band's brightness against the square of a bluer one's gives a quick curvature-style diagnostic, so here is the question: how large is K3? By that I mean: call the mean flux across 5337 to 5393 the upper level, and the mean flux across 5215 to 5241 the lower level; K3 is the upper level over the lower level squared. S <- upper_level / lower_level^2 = 0.322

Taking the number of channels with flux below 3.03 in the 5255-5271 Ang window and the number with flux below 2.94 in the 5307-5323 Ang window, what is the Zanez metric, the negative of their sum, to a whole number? -13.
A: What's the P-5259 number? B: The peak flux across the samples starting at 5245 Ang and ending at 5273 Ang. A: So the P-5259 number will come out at 3.035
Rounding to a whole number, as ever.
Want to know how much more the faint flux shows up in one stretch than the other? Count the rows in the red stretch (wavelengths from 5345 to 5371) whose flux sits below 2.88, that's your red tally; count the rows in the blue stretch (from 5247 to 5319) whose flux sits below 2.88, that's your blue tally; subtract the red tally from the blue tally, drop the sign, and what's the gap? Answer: 10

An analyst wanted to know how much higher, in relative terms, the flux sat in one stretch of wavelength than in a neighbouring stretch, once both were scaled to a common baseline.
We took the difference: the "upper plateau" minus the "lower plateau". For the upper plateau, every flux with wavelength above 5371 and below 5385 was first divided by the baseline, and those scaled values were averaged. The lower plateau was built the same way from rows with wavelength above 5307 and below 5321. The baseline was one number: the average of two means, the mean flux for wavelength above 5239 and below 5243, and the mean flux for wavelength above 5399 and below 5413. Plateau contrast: 0.05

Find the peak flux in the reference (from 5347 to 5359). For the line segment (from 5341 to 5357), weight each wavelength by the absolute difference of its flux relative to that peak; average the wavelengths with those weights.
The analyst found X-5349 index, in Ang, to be 5345.8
